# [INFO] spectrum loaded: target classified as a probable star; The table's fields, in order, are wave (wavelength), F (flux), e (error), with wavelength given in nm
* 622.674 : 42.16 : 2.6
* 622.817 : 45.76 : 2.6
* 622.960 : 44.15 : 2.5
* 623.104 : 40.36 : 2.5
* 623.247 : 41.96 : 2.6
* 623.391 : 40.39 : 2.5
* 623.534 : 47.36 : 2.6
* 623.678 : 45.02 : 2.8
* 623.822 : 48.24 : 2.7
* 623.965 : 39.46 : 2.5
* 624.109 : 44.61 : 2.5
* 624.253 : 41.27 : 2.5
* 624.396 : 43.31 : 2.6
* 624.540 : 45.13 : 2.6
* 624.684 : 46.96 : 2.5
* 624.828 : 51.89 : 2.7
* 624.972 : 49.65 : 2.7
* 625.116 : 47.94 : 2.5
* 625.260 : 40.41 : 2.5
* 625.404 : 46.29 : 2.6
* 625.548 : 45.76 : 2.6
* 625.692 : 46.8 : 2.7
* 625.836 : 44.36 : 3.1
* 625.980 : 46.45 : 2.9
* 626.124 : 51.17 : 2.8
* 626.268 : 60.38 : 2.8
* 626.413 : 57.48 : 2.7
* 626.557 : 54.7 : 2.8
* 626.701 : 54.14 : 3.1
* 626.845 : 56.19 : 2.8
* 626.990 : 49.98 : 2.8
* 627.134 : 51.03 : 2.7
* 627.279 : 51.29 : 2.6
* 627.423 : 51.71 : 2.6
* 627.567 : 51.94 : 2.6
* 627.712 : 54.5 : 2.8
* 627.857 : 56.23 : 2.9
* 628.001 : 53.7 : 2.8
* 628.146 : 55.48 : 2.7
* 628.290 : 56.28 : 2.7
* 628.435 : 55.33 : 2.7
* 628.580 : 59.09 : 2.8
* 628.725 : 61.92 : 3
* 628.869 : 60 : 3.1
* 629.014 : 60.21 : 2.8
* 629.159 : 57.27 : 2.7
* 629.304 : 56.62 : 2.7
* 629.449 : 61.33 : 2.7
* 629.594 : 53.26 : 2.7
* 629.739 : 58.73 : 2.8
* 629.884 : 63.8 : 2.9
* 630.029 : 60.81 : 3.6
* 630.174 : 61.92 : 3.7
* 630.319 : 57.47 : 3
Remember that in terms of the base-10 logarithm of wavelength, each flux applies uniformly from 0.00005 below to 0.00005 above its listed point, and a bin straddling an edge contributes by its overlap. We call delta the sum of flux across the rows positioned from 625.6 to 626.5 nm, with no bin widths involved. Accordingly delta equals 307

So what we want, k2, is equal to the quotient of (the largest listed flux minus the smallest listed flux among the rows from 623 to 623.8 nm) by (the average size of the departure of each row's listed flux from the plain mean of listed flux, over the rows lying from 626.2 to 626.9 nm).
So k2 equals 3.7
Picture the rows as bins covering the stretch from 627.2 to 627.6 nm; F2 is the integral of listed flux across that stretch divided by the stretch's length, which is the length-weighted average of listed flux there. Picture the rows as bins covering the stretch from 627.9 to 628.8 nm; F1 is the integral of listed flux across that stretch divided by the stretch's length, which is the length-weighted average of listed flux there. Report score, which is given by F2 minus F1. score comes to -5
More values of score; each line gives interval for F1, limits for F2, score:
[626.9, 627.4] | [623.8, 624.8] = -7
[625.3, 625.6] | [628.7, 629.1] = 15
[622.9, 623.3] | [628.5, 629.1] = 18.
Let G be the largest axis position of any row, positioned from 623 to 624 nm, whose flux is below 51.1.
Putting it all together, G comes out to 623.965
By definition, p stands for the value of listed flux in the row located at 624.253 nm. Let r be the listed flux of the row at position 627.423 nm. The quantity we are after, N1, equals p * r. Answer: 2134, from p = 41.27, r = 51.71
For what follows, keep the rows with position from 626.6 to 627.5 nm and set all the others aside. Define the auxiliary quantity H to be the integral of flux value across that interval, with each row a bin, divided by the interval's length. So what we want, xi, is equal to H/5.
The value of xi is 10.5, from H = 53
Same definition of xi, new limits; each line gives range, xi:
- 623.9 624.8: 8.8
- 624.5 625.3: 9.5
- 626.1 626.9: 11.2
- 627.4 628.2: 10.8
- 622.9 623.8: 8.7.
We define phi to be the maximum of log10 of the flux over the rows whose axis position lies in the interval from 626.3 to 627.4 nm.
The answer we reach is 1.76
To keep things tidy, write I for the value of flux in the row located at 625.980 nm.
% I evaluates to 46.45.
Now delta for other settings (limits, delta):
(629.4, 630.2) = 360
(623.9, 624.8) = 261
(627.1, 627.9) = 317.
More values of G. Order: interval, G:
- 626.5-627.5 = 627.134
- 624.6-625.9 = 625.836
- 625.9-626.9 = 625.980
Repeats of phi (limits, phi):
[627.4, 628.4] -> 1.75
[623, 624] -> 1.68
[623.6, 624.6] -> 1.68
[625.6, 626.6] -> 1.78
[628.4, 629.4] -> 1.79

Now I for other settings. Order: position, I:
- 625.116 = 47.94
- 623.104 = 40.36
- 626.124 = 51.17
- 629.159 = 57.27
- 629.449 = 61.33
